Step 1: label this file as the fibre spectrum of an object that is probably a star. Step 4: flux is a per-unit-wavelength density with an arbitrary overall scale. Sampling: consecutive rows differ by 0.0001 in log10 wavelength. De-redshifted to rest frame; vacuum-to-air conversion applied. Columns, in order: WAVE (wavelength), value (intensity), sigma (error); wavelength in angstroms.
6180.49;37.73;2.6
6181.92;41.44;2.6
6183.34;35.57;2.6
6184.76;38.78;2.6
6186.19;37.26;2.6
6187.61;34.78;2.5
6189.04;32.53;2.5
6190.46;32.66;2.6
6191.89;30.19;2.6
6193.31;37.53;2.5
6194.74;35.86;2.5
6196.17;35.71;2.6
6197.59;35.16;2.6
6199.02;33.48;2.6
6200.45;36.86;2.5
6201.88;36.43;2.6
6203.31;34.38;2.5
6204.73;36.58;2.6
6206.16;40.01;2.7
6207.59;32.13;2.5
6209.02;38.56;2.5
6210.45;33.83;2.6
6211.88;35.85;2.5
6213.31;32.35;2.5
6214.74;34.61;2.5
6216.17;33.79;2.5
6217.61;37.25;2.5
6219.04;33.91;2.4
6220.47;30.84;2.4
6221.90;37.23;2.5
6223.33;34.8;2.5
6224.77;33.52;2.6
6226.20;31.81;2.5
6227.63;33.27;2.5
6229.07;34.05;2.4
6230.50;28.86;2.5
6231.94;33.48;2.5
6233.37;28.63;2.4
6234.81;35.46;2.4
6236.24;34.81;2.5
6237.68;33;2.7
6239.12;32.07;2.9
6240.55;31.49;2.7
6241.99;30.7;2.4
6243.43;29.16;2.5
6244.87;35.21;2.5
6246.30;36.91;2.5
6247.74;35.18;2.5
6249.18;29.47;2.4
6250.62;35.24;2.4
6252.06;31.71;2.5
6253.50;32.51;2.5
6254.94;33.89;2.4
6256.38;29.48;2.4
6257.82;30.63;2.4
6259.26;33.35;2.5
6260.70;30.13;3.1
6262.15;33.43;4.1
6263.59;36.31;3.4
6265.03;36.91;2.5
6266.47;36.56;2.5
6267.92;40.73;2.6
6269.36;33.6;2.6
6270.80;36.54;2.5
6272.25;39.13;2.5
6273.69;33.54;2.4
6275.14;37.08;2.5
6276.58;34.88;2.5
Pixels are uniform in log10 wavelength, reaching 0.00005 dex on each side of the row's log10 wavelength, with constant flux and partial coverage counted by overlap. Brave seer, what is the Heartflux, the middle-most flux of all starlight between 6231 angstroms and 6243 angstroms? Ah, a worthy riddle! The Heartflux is 32.5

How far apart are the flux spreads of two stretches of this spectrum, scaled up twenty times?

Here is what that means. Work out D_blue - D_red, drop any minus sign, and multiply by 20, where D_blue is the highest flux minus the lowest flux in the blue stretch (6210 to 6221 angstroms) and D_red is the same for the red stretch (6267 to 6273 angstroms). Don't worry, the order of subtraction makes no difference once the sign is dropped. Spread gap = 14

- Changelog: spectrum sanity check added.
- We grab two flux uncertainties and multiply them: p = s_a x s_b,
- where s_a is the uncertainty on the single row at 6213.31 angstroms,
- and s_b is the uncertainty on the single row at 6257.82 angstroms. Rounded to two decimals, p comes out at 6.00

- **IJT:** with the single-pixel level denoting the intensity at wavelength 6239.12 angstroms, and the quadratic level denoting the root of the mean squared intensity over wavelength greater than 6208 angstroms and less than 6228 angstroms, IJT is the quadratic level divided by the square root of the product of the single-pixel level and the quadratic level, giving 1.04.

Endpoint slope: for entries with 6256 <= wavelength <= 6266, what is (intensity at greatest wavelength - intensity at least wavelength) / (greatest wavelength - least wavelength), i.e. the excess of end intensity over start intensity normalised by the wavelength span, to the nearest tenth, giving 0.9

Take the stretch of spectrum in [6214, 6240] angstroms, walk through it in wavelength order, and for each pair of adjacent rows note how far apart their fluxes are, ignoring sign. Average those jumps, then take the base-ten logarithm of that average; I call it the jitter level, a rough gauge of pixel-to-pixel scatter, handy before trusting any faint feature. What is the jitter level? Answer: 0.465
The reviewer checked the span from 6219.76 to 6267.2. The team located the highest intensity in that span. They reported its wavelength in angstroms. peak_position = 6221.90 angstroms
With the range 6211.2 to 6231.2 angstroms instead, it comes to 6217.61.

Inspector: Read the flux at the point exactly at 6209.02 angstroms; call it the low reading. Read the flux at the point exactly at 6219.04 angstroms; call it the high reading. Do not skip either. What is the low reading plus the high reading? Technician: 72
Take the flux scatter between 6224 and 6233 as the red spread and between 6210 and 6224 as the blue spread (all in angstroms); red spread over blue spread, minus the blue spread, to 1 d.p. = -1.0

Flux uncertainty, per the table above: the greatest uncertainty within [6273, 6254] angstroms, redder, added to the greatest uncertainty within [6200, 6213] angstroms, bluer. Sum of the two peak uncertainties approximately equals 6.8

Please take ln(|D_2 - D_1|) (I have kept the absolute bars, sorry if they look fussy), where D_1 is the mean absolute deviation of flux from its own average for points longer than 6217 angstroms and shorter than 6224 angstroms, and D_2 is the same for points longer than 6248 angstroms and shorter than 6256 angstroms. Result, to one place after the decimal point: -1.1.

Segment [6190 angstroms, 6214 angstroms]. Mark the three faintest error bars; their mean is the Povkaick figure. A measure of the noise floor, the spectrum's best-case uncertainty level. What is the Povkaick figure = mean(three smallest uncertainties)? 2.50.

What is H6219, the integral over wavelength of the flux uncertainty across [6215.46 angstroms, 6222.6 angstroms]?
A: 17.6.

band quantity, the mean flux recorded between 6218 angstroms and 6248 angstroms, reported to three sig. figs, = 33.1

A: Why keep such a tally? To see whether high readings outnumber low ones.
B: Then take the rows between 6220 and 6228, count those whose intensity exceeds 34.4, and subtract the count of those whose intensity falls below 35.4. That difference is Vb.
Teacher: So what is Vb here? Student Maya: -3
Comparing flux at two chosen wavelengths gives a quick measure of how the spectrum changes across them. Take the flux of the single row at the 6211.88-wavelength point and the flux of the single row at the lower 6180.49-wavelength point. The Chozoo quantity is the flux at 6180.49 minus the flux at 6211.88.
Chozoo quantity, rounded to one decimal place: 1.9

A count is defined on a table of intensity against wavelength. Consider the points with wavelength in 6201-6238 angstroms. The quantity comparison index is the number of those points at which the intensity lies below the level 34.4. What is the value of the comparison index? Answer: 15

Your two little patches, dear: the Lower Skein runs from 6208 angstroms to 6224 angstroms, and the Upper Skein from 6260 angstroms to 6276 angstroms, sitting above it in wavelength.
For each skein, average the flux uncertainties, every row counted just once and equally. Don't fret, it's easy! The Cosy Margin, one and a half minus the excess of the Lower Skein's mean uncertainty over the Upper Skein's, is 1.80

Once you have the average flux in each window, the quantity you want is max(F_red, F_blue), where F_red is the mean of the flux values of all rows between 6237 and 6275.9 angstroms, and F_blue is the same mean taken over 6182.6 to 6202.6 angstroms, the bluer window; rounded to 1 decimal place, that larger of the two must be 35.2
